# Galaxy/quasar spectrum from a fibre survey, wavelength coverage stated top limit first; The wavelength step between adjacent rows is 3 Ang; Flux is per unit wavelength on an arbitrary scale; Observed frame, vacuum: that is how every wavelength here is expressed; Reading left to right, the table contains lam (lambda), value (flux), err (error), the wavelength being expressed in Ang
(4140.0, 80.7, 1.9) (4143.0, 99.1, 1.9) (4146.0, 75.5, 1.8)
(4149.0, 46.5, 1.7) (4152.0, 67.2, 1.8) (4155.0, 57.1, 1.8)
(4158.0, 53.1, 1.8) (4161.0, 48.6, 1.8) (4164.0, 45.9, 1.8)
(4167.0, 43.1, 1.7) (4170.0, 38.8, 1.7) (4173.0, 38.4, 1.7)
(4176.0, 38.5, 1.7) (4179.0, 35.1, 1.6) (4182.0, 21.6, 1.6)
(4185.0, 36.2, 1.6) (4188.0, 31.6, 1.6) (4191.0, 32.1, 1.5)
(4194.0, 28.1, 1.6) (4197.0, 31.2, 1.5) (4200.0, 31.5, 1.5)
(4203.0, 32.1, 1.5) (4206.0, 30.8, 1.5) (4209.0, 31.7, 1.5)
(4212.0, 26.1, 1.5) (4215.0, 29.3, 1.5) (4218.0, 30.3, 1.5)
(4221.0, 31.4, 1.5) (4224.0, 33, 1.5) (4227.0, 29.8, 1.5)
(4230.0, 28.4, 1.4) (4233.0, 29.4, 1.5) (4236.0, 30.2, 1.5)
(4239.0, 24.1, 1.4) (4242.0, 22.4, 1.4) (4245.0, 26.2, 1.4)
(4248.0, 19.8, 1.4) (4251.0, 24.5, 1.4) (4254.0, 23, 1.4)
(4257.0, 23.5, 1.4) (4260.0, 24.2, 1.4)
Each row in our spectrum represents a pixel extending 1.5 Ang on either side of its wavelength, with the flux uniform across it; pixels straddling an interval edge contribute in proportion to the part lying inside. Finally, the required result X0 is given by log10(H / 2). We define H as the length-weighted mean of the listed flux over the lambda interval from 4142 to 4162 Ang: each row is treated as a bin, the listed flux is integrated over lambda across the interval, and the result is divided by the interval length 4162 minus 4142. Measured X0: 1.50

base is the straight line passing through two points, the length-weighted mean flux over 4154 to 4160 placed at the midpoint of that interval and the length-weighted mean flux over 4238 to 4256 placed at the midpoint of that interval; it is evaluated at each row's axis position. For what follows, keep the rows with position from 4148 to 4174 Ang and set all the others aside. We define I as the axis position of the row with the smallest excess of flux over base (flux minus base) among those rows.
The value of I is 4170.0 Ang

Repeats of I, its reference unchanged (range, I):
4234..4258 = 4248.0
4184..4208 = 4194.0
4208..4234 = 4212.0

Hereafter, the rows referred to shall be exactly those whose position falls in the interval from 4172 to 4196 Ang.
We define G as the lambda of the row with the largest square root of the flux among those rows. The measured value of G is 4176.0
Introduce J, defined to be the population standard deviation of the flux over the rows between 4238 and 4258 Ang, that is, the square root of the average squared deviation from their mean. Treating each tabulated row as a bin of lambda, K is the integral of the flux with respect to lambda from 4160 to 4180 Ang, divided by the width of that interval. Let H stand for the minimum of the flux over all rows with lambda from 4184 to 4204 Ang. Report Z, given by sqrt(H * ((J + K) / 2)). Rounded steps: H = 28.1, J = 1.8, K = 41.2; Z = 24.6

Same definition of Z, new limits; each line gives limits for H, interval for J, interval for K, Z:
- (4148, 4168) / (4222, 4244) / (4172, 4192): 28.1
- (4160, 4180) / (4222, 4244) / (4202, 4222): 24.3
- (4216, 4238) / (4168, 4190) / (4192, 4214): 22.6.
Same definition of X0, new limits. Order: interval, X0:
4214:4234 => 1.18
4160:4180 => 1.31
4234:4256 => 1.09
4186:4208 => 1.19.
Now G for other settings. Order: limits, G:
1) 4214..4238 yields 4224.0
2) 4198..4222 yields 4203.0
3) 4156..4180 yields 4158.0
